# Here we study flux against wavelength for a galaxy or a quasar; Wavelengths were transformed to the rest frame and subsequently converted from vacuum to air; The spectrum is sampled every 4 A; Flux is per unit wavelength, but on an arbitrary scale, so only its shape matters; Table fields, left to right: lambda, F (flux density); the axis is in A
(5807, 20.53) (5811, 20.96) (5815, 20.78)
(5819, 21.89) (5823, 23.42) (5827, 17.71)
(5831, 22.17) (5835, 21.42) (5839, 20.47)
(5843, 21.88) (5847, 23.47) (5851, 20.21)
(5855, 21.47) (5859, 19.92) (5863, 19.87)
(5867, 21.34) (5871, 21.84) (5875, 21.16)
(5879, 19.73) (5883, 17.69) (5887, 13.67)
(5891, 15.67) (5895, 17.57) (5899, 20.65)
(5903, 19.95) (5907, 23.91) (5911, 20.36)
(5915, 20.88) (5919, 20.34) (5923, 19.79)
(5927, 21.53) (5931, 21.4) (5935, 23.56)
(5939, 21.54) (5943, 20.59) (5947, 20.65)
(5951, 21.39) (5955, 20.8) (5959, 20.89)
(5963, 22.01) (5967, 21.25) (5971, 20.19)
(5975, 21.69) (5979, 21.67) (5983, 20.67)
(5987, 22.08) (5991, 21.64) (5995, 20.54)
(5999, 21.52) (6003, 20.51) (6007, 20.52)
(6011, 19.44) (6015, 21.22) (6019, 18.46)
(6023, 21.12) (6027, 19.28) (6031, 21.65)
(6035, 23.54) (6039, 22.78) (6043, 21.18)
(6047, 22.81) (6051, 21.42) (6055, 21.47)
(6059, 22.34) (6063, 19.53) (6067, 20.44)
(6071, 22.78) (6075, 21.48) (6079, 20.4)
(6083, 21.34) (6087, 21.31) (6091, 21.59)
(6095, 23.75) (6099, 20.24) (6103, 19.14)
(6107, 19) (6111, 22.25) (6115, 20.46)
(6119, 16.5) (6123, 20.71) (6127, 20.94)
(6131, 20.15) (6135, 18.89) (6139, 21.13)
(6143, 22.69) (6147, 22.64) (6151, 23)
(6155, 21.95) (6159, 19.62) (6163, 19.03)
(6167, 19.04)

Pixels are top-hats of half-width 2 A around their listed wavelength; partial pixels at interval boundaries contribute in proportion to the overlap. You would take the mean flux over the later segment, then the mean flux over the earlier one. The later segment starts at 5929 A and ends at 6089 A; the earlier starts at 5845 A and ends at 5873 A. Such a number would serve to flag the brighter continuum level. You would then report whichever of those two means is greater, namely 21.2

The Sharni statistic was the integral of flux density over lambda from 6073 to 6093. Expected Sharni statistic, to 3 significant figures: 424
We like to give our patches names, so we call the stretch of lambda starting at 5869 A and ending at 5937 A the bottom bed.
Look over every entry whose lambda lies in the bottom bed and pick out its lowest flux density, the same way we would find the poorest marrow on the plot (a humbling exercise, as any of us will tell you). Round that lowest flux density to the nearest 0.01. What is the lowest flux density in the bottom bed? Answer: 13.67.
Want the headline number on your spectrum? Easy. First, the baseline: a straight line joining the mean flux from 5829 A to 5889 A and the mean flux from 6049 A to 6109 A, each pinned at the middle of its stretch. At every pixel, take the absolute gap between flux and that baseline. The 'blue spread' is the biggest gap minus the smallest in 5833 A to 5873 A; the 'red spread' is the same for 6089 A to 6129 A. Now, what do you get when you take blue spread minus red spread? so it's -1.4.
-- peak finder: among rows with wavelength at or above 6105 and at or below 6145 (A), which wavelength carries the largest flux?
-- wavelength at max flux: 6143 A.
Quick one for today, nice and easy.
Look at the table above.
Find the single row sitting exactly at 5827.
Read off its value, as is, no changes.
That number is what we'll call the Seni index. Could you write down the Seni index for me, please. 17.71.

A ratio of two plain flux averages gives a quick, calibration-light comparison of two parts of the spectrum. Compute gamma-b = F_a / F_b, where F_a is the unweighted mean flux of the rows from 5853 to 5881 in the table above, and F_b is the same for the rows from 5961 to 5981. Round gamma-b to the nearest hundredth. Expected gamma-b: 0.97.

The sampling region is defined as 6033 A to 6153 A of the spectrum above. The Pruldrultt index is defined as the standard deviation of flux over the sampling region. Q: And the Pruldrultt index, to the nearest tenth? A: 1.6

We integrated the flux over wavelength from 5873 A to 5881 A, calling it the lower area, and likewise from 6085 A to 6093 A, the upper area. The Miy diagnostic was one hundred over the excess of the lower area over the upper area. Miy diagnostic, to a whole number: -12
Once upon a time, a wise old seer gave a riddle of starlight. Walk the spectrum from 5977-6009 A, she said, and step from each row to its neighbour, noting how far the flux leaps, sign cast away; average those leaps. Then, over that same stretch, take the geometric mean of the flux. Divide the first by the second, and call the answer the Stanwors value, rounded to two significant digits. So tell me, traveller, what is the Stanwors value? 0.040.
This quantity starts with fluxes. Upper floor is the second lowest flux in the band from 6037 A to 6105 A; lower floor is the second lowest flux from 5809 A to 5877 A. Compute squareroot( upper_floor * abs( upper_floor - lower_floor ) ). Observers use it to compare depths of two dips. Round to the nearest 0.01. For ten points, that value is 2.58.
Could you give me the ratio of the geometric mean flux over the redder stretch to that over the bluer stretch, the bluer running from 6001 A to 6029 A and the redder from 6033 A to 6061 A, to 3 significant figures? 1.11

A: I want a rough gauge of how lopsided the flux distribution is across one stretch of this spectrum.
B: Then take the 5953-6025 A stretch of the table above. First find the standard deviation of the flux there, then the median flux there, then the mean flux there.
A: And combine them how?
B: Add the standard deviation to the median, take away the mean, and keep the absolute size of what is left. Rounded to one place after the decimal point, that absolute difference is 1.0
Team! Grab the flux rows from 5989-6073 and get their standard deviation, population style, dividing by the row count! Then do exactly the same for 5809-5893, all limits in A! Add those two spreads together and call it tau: 3.6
